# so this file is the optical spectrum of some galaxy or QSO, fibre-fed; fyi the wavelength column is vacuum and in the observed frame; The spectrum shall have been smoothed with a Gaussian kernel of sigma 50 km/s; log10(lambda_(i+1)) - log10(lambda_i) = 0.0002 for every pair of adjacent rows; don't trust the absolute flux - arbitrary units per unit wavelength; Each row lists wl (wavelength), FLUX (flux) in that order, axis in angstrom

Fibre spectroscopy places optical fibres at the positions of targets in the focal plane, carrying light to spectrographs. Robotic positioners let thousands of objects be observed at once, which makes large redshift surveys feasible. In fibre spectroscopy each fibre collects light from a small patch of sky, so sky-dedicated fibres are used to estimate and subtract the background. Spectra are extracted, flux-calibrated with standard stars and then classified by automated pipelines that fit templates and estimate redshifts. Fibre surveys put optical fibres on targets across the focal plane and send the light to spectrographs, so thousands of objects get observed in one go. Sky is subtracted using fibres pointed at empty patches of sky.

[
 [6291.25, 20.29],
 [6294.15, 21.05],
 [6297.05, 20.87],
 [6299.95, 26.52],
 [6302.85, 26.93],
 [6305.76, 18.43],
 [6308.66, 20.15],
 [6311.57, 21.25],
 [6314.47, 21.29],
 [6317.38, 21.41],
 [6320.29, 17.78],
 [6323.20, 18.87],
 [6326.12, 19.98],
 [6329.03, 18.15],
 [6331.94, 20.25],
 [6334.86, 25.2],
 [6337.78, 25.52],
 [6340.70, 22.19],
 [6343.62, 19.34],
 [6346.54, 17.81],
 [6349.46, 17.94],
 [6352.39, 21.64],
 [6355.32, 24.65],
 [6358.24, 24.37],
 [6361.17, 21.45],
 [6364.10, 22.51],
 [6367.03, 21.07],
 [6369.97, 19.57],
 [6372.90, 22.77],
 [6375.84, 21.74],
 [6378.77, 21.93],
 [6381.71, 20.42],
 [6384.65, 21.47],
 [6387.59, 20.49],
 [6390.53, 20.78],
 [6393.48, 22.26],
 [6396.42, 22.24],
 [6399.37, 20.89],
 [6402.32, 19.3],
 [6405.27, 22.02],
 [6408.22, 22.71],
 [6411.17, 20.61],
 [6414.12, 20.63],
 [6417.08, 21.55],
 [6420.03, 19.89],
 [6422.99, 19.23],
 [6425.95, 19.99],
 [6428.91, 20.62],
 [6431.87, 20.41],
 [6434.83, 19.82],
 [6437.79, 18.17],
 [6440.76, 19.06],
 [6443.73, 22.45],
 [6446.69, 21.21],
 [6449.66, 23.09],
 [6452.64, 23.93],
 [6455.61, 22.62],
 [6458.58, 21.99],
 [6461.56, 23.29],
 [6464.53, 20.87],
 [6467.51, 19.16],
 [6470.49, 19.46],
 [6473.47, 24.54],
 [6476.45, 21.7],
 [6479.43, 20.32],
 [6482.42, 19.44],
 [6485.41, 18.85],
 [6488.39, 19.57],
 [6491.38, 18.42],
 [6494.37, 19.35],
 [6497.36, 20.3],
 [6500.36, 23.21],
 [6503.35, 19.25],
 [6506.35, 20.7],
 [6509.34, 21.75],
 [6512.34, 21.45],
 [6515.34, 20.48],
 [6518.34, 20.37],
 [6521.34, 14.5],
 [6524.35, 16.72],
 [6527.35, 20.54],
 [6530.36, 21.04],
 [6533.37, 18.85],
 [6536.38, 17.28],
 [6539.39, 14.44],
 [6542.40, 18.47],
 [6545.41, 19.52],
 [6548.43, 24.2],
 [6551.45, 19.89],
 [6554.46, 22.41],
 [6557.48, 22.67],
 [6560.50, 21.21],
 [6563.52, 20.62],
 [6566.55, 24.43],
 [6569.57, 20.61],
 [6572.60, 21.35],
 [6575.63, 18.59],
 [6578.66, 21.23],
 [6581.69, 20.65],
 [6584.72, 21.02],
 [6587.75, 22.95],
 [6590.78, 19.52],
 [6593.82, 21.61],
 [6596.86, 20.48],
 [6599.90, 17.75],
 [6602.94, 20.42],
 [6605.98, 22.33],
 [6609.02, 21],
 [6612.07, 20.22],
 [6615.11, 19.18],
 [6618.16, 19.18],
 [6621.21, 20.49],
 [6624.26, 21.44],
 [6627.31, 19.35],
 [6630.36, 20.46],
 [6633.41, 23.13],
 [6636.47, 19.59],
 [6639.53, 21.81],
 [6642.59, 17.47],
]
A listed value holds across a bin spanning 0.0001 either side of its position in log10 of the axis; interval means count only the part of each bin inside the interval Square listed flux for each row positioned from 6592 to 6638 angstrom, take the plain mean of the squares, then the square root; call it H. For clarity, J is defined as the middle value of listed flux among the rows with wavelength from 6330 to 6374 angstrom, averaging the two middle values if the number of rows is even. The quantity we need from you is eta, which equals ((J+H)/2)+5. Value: 26.1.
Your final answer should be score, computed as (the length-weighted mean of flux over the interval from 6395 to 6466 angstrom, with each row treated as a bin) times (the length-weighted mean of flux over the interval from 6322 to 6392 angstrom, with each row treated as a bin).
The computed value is 449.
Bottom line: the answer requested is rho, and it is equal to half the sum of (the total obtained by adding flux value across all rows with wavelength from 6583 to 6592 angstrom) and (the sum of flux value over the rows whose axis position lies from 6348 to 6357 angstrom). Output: 63.9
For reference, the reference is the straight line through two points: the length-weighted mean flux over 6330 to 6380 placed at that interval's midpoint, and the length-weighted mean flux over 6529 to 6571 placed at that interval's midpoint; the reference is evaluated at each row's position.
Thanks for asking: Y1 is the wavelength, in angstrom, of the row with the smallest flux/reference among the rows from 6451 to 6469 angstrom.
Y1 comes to 6467.51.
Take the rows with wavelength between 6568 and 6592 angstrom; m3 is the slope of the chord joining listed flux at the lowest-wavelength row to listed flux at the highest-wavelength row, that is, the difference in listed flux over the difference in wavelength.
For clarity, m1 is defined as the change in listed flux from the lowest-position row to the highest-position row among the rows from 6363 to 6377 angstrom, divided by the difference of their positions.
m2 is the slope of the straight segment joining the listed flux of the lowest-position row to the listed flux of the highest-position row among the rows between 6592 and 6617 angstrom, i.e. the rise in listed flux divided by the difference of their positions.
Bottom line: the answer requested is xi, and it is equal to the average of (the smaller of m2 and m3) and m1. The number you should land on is -0.090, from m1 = -0.07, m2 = -0.11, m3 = -0.05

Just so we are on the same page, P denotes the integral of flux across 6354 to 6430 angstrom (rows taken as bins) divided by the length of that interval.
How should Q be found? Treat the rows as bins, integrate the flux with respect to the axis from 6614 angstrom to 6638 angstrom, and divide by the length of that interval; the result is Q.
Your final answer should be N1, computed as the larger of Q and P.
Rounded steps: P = 21.35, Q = 20.4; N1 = 21.3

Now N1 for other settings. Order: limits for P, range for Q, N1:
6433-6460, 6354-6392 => 21.8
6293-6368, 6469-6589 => 21.4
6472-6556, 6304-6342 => 20.8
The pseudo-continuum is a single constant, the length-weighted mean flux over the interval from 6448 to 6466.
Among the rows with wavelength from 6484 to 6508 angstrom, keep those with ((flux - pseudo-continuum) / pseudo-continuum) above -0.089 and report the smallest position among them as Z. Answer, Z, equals 6500.36 angstrom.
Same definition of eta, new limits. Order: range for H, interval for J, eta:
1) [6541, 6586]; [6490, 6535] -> 25.8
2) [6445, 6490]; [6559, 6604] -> 26.0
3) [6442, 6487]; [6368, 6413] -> 26.5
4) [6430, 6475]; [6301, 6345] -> 25.8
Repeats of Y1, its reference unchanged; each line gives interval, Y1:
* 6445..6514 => 6491.38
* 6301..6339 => 6320.29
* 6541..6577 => 6542.40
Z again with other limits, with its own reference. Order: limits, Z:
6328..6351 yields 6334.86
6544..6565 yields 6548.43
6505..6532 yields 6506.35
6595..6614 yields 6605.98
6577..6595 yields 6578.66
